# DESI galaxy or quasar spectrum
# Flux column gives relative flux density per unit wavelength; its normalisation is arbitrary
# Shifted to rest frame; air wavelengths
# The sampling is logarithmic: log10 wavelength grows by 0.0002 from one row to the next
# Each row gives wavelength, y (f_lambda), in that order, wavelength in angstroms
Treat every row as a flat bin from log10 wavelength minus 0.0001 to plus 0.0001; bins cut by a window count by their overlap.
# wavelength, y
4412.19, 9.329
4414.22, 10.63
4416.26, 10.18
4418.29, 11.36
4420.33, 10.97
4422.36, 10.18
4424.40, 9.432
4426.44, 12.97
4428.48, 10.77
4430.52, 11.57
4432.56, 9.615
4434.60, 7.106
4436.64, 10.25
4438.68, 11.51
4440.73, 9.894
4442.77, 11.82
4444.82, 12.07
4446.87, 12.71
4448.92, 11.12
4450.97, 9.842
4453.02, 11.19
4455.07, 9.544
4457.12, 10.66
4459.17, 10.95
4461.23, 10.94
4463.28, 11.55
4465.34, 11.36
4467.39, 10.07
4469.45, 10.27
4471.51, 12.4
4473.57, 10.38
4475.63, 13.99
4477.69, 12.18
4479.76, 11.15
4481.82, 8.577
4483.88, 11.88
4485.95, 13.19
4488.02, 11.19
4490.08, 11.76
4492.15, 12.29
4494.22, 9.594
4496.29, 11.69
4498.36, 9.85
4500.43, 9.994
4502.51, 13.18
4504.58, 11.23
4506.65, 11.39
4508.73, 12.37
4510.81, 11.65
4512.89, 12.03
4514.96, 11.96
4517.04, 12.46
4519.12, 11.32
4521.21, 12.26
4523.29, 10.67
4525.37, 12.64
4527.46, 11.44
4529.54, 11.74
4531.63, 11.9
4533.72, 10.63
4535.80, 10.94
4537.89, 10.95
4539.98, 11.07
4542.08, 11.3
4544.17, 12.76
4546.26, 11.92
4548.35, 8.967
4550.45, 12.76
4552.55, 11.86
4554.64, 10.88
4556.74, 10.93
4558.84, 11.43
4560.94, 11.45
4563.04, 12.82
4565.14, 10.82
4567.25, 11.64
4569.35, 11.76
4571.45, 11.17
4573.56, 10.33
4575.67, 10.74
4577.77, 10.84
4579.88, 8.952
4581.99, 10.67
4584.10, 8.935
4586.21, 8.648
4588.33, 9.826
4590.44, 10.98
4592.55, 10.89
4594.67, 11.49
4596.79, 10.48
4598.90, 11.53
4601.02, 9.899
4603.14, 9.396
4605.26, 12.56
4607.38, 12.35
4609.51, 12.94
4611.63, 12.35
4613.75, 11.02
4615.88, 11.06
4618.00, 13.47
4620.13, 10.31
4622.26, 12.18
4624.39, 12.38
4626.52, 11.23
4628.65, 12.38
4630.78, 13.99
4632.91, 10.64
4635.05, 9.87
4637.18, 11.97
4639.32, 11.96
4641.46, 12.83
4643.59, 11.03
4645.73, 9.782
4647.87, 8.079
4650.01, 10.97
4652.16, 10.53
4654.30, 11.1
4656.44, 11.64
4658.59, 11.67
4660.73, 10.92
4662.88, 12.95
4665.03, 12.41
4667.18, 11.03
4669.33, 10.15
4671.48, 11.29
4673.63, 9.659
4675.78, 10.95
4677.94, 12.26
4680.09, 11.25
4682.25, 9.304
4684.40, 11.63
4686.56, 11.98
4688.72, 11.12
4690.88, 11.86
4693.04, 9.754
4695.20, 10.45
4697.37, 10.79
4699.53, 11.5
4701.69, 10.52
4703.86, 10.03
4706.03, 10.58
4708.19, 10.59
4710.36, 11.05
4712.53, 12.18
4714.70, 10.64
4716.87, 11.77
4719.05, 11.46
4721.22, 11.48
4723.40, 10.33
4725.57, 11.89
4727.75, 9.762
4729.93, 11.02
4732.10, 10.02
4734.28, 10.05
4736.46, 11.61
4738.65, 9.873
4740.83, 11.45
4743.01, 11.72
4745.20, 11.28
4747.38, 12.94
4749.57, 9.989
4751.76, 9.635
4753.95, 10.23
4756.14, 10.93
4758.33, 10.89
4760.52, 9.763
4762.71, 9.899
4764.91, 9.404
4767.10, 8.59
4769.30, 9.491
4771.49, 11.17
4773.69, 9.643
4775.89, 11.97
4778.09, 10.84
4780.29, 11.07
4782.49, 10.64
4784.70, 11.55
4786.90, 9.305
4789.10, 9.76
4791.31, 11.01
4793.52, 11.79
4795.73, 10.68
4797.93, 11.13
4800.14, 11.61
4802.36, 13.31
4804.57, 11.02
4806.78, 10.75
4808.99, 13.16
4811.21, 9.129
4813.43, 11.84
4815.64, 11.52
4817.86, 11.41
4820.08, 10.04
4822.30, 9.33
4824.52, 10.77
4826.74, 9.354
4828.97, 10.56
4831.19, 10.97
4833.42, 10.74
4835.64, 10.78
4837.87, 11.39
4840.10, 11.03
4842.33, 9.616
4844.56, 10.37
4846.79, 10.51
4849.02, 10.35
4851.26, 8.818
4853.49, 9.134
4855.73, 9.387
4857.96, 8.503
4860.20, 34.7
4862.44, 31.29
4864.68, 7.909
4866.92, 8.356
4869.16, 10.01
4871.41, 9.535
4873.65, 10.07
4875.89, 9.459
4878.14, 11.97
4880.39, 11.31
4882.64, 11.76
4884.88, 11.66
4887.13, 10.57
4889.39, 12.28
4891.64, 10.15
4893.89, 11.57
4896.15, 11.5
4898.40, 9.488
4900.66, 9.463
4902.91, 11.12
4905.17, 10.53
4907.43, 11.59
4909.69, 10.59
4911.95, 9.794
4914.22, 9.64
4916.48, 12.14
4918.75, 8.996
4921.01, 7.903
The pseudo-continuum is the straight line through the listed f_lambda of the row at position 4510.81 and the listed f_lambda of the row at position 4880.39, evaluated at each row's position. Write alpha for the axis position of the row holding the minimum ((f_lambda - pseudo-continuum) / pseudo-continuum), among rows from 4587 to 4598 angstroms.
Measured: 4588.33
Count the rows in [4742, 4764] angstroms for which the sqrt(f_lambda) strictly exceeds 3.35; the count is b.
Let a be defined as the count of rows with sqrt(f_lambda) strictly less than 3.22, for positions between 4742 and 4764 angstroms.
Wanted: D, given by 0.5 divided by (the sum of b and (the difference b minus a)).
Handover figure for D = 0.50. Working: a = 5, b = 3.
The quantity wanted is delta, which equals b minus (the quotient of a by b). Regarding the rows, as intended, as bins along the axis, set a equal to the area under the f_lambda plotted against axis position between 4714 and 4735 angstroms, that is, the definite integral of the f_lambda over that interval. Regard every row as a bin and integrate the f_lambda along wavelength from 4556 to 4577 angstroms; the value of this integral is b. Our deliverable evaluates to 237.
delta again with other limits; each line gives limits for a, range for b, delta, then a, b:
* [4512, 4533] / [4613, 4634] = 248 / 248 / 249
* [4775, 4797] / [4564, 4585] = 222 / 239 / 223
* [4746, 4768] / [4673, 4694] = 230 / 226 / 231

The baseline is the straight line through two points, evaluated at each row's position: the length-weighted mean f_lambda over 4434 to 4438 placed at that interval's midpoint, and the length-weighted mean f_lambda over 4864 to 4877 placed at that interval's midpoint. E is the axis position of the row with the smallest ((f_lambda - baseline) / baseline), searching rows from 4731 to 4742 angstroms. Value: 4738.65 angstroms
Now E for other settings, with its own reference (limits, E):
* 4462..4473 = 4467.39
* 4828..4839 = 4828.97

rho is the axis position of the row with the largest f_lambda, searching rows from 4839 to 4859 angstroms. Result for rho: 4840.10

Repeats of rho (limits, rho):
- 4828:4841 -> 4837.87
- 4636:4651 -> 4641.46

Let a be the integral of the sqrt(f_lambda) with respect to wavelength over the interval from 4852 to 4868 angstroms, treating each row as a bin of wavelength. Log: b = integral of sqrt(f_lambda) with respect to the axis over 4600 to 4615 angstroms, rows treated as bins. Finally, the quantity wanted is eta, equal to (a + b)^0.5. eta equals 10.5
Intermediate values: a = 59.6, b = 51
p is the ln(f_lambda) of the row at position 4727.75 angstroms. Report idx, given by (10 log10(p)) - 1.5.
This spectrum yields 2.08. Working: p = 2.28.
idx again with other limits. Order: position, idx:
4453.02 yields 2.33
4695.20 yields 2.20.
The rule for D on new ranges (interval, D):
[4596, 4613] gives 0.06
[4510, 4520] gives 0.05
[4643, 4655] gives -0.25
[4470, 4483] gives 0.10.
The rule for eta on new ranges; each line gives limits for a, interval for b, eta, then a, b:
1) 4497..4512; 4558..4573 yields 10.1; 50.6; 51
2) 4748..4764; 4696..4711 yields 10.0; 51.2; 49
